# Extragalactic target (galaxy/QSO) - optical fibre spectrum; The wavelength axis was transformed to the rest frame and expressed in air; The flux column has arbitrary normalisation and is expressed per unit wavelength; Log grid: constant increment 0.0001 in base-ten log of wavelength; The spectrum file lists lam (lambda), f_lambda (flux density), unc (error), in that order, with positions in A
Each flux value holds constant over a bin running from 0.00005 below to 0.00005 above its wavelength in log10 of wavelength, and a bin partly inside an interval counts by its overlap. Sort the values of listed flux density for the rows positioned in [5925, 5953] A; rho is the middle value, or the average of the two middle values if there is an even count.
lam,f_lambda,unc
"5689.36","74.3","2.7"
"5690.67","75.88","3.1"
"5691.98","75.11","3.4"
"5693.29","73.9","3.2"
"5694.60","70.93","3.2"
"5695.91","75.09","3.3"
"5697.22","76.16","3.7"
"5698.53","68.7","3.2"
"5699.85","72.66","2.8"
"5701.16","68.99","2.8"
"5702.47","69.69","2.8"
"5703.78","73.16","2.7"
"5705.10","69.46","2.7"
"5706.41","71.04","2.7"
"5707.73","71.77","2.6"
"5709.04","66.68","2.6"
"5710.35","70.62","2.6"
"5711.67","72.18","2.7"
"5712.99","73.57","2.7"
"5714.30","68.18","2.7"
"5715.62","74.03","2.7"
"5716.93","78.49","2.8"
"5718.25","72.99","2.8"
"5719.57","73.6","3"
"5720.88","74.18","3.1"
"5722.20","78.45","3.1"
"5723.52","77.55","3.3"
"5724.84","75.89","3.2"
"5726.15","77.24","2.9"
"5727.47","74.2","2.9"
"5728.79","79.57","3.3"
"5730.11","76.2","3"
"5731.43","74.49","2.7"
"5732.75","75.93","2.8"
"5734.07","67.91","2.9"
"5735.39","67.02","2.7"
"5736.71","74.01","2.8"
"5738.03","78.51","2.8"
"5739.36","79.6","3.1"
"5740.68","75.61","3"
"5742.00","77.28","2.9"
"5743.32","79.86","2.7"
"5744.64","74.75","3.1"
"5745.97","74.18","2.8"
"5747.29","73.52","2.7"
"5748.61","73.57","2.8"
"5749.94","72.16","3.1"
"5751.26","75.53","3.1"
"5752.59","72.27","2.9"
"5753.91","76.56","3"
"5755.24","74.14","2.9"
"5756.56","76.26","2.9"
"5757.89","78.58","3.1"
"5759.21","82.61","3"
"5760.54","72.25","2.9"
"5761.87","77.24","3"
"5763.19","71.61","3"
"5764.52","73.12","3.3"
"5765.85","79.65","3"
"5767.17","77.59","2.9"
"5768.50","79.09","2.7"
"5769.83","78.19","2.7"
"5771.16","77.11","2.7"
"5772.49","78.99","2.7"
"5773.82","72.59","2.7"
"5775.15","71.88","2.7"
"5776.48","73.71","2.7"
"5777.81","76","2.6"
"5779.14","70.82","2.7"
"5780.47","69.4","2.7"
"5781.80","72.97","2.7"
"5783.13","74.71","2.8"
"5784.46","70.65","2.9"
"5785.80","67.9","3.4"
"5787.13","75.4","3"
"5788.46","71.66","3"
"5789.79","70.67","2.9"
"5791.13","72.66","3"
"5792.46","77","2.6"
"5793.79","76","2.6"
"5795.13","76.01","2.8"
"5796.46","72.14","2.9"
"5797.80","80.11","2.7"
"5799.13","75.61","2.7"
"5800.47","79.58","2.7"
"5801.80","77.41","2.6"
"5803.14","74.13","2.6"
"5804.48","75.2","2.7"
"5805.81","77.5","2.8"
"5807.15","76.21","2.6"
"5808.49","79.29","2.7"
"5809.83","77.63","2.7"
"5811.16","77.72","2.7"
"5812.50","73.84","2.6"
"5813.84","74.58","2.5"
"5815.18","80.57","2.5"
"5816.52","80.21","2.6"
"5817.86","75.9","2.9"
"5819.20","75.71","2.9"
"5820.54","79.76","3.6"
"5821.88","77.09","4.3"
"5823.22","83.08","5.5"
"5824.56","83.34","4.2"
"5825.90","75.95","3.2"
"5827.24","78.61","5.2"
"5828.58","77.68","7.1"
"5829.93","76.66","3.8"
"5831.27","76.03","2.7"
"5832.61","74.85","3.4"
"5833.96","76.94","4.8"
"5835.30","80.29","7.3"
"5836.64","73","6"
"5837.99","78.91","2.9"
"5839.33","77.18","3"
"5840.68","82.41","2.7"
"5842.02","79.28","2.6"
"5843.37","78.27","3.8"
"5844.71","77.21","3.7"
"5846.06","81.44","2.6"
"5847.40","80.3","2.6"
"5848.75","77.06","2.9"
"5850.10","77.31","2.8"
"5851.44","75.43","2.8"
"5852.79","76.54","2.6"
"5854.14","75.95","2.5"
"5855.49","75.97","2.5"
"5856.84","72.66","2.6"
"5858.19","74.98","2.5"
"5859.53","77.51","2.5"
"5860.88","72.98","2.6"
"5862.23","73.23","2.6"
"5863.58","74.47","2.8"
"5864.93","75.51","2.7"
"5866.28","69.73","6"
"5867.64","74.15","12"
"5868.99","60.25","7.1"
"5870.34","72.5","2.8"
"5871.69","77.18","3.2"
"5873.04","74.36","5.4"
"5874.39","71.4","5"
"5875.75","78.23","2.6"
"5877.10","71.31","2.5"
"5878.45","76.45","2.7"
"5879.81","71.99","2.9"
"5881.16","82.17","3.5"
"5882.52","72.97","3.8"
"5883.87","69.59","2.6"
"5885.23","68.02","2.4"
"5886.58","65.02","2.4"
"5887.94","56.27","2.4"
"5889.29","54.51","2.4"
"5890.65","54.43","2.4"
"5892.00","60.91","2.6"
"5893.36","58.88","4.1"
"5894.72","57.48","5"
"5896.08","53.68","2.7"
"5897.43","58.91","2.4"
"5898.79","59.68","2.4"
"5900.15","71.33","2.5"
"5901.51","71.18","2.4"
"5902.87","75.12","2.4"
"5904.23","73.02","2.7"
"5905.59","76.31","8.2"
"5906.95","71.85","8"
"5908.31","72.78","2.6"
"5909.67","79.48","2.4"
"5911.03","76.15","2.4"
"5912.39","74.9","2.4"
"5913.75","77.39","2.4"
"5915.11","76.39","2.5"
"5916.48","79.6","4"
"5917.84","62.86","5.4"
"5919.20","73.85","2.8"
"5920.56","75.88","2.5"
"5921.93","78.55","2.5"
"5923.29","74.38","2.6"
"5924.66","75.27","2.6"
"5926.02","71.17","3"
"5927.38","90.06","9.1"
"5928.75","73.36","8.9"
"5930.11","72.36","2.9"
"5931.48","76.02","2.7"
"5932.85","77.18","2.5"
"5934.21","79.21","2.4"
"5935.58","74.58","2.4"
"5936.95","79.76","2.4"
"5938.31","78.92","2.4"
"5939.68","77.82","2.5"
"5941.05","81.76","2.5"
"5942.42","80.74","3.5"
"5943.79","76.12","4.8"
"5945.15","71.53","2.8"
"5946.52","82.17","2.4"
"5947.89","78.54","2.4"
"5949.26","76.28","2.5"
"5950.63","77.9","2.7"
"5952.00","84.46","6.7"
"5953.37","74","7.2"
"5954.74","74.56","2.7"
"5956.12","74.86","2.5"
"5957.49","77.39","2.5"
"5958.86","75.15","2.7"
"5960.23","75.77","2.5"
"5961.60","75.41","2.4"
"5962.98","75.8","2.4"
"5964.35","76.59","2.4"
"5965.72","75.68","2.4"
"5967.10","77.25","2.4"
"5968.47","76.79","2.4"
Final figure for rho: 78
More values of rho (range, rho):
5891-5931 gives 73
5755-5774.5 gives 77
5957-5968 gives 76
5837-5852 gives 78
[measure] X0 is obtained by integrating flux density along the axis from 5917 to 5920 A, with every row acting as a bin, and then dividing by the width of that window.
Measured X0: 69.5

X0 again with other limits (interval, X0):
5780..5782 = 71.0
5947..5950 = 77.7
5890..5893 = 57.9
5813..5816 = 77.4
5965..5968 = 76.5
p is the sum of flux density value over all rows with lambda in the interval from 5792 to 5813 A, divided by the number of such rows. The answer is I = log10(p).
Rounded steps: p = 76.6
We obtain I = 1.88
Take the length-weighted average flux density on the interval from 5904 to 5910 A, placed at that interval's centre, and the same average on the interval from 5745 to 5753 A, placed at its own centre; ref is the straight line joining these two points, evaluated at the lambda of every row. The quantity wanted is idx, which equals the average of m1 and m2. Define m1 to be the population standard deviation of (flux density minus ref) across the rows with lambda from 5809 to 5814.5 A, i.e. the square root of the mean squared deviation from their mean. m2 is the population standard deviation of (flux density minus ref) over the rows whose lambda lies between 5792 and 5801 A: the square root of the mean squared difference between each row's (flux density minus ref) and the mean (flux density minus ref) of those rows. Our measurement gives 2.1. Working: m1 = 1.8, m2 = 2.5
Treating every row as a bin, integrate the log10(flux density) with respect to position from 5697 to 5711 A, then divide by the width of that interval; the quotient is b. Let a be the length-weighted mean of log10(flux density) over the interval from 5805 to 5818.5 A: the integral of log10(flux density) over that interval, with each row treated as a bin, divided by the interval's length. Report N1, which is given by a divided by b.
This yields 1.02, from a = 1.89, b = 1.85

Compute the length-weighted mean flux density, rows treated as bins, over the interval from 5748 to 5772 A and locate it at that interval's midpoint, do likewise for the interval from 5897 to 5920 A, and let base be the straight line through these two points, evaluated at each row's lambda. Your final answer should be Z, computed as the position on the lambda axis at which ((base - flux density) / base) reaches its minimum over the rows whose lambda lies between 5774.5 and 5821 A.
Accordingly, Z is 5815.18 A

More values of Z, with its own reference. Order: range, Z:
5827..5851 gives 5840.68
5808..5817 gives 5815.18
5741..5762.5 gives 5759.21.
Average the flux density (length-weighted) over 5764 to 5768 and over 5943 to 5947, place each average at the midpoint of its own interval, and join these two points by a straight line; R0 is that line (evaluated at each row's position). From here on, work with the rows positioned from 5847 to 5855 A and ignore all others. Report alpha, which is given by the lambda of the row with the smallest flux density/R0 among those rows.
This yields 5851.44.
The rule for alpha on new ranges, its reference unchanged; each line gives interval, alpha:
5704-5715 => 5709.04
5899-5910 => 5901.51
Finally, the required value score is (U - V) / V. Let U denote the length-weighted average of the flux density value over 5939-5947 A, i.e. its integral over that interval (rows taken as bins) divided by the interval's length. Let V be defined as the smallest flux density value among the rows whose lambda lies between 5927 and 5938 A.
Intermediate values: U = 78.3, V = 72.36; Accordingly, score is 0.08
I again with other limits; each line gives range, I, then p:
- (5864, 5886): 1.86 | 72.9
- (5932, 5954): 1.89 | 78.2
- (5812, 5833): 1.89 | 77.7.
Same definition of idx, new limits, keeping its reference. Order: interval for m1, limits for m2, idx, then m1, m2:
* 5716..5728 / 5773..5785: 2.0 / 2.0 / 2.0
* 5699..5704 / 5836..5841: 2.6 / 1.8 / 3.4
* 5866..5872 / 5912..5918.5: 5.8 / 5.8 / 5.9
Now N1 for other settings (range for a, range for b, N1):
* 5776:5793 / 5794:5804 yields 0.99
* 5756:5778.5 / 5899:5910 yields 1.01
